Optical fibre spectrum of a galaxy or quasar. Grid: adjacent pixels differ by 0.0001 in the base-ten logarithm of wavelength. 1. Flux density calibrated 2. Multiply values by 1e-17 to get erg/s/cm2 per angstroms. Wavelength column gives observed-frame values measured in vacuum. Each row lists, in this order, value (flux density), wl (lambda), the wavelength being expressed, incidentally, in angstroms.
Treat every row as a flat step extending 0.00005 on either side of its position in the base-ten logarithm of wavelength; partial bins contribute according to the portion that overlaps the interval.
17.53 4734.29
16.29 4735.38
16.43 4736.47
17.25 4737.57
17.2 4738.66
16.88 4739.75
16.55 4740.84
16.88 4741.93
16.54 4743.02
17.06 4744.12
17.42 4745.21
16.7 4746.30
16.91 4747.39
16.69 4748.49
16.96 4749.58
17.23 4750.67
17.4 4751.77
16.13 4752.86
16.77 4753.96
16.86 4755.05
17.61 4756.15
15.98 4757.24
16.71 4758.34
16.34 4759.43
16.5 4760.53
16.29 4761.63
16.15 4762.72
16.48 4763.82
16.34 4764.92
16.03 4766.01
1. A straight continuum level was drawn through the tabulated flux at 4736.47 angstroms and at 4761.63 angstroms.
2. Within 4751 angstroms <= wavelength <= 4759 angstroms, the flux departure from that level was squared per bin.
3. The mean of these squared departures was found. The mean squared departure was 0.51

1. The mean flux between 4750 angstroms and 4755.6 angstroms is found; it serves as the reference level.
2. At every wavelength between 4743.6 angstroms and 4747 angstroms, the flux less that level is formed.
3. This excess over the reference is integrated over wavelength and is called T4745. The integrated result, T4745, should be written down 0.60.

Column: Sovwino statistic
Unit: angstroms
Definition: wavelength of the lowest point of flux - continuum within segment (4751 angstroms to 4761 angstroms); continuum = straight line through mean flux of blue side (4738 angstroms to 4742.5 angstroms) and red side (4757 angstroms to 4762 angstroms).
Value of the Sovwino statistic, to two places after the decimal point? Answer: 4757.24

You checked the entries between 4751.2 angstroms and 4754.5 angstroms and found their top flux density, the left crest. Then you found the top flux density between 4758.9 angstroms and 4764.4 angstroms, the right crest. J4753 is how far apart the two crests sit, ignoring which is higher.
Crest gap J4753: 0.9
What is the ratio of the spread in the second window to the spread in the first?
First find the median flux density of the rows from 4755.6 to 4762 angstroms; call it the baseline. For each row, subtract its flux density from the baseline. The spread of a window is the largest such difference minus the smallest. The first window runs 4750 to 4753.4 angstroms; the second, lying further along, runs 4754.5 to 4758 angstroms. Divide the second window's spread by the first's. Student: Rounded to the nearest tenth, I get 1.3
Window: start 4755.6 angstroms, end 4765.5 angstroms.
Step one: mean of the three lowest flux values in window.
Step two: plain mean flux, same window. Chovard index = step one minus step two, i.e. -0.35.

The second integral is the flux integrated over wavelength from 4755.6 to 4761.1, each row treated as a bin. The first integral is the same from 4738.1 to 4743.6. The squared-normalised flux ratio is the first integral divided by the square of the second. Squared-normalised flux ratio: 0.0111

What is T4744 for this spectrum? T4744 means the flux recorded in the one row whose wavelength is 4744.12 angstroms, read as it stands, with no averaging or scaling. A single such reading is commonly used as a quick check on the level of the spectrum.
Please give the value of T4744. 17.06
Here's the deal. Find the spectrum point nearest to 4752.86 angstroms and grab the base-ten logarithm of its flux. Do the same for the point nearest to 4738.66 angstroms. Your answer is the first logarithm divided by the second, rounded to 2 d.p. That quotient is 0.98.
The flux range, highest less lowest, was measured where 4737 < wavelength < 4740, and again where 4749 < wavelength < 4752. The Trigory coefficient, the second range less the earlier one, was 0.1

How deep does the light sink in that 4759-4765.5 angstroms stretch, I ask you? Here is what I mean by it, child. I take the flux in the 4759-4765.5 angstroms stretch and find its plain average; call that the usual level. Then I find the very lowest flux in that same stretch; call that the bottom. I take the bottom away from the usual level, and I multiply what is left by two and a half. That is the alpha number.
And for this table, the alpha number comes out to 0.50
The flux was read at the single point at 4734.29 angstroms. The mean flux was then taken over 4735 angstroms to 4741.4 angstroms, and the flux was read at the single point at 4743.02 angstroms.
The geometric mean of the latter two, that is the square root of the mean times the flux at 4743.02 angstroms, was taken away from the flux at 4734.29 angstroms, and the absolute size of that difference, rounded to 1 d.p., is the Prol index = 0.9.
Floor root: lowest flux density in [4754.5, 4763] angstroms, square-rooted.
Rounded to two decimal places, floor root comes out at 4.00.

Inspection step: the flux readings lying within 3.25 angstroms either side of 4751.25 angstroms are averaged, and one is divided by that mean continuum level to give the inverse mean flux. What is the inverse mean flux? 0.0593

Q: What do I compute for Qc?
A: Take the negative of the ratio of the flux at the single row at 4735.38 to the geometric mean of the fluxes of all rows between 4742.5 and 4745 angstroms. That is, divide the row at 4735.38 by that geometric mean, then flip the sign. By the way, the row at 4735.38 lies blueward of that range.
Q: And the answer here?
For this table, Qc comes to -0.97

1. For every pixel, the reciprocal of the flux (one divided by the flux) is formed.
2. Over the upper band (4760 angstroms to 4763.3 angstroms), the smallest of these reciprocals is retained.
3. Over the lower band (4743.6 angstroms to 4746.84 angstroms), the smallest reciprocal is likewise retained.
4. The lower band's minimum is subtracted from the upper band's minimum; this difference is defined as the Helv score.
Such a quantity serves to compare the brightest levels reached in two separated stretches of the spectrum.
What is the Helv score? 0.0032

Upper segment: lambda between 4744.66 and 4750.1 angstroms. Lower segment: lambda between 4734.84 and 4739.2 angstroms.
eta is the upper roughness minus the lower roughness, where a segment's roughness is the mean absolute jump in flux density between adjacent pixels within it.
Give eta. 0.0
